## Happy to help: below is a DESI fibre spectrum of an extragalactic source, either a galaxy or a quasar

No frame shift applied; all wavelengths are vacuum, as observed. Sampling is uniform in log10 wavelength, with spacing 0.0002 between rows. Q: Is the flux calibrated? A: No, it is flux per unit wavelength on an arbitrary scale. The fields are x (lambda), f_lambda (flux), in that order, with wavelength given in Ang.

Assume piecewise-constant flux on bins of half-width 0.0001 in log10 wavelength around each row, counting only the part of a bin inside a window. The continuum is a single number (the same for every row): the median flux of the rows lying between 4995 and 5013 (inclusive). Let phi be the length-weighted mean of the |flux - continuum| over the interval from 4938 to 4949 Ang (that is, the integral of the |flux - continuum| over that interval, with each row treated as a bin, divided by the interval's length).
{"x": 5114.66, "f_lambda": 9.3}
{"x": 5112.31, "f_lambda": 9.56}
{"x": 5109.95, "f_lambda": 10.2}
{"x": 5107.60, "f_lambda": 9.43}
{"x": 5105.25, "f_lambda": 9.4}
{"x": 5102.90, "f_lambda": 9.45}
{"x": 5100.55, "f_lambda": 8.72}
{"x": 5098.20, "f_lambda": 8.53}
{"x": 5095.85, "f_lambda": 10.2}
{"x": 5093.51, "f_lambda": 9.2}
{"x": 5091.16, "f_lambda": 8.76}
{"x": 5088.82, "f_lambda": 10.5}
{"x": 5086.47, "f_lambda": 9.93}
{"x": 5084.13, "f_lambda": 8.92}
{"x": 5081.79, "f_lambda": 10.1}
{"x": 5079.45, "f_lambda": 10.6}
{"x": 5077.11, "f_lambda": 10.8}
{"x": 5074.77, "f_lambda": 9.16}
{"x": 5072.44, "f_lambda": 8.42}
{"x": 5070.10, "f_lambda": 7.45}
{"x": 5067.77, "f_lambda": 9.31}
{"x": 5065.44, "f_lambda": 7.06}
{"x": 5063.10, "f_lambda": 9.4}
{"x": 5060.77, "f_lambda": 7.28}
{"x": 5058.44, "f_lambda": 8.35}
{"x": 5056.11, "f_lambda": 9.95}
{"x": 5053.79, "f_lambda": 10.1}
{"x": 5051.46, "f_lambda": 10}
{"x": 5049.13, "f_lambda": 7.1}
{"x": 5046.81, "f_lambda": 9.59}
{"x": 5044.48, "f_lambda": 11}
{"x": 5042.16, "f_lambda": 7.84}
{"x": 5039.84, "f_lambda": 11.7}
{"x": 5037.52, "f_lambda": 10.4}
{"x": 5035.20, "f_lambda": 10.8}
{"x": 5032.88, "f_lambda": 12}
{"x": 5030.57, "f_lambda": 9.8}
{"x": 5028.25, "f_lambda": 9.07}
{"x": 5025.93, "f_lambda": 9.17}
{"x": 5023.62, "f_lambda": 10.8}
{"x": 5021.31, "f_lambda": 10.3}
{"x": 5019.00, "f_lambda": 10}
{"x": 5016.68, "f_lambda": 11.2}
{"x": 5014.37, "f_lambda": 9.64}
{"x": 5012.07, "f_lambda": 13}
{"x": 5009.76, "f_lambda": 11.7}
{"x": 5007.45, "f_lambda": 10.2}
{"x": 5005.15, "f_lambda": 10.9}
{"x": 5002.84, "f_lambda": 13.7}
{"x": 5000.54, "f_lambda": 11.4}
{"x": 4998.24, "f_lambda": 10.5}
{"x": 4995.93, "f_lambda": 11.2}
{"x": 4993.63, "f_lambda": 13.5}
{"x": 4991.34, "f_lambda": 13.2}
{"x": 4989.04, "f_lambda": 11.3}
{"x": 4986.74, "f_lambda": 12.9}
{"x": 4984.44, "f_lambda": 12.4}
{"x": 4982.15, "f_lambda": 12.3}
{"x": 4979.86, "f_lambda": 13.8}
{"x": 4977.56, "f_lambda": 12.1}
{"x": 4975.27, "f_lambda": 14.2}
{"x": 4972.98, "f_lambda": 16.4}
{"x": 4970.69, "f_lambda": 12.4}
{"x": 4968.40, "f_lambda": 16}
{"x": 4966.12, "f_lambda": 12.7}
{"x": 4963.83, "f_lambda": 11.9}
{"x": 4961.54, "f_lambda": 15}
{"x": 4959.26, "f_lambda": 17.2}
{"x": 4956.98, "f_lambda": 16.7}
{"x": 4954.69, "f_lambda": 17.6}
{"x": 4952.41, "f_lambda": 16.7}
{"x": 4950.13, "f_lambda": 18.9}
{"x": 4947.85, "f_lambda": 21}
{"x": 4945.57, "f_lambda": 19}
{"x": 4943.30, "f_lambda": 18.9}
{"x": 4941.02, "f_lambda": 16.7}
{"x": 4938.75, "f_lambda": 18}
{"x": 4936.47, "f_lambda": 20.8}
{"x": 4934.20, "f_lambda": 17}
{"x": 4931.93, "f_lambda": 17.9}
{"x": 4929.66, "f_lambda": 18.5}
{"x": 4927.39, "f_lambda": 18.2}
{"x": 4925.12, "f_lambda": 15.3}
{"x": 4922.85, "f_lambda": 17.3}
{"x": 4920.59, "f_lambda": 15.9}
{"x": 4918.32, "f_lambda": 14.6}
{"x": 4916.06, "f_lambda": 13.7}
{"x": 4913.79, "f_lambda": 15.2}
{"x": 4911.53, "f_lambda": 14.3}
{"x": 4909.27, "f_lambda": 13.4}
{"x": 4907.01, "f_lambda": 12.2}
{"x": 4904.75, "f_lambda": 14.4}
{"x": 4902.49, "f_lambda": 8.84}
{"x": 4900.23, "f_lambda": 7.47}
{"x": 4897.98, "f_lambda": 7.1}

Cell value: 7.4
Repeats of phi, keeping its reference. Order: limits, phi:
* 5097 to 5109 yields 2.2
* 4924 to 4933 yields 6.2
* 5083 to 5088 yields 1.8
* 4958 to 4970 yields 3.2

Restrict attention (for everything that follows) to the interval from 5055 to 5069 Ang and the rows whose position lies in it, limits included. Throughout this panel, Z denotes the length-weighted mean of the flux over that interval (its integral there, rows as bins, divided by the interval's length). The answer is 8.5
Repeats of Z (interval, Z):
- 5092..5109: 9.3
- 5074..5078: 10.0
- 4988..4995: 12.7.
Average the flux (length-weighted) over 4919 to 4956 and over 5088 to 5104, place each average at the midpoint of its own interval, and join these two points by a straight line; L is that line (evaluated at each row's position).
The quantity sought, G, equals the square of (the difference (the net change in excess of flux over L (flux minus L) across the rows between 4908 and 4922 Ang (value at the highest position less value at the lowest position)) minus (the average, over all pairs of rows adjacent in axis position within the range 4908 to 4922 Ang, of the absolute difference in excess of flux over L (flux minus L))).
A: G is 3.8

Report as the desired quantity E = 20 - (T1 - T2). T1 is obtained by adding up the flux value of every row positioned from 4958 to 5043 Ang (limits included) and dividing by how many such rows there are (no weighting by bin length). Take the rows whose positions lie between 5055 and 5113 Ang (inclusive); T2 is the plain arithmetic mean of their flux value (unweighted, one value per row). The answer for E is 17.3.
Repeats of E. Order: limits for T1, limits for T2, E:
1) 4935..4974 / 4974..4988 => 16.1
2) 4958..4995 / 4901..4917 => 19.6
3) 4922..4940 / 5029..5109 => 11.6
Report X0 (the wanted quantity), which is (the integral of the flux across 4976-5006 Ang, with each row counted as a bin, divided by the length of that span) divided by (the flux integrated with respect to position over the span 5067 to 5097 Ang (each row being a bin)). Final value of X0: 0.043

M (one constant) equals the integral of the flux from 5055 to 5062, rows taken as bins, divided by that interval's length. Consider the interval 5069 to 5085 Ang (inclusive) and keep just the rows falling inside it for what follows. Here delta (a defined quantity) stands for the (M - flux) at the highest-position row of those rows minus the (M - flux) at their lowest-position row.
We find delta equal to -1.5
